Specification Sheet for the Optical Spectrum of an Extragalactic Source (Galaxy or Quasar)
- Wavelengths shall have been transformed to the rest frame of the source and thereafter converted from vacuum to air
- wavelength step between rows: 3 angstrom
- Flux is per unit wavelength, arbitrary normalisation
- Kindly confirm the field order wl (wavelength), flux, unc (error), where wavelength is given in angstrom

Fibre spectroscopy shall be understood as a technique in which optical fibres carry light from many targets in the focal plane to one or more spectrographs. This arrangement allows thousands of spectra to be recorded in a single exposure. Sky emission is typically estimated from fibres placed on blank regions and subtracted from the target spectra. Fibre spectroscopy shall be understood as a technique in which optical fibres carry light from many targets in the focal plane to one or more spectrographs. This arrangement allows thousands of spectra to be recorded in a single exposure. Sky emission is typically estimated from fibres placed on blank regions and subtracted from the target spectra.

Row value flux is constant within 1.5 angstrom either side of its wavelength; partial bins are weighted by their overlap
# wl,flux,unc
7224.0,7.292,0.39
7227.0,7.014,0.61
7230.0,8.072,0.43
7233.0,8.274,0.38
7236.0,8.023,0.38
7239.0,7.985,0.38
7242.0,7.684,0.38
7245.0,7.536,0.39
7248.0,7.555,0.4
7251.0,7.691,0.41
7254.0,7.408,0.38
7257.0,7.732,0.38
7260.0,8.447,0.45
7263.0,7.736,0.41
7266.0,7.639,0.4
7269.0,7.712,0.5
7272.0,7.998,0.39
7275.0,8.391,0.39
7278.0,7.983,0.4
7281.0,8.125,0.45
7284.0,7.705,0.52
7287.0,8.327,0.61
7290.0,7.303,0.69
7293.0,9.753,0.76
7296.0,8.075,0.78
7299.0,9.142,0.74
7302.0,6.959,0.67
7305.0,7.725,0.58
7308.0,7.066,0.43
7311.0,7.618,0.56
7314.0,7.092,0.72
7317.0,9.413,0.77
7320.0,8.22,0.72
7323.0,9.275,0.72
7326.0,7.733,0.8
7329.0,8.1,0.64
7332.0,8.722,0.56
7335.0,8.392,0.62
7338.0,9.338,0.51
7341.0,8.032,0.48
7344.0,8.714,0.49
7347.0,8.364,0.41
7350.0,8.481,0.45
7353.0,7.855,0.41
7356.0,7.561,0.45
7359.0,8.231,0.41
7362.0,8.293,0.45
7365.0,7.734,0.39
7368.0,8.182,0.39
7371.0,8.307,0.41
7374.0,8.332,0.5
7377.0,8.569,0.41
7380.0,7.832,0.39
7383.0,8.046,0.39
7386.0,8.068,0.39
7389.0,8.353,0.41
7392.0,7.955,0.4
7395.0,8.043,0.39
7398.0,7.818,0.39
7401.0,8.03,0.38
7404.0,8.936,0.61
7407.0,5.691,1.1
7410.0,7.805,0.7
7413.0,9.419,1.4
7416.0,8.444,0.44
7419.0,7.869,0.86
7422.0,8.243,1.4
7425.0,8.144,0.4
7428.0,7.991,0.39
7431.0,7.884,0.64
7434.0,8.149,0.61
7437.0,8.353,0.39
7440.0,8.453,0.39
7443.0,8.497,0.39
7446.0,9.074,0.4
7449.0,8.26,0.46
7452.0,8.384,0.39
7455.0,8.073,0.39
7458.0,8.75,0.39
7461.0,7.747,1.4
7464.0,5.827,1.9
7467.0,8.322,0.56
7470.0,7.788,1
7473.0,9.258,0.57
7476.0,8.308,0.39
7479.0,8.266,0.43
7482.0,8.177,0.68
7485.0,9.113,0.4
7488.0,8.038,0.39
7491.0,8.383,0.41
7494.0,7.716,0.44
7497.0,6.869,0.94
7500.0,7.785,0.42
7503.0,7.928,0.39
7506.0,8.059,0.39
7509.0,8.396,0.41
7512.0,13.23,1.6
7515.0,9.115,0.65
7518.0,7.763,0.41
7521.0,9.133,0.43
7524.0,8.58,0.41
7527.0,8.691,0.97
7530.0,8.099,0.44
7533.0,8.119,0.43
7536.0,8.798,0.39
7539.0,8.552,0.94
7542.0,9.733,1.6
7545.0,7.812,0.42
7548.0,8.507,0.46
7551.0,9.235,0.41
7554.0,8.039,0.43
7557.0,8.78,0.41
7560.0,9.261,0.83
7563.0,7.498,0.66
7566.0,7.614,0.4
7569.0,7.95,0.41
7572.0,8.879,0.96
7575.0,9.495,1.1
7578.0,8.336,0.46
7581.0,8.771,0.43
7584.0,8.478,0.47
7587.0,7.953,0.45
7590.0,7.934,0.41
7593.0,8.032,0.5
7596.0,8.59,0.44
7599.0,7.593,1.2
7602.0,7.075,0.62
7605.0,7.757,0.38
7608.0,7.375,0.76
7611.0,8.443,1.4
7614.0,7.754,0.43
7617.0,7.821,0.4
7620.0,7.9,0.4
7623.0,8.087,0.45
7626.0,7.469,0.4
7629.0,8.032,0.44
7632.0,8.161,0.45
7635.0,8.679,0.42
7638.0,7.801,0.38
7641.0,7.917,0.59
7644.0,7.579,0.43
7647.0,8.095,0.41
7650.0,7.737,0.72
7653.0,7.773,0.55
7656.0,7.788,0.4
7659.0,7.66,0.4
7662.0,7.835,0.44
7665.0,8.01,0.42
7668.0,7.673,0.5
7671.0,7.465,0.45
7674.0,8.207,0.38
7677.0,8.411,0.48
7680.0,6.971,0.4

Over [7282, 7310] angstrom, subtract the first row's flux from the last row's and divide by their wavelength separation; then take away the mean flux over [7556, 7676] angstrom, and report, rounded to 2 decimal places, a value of -8.06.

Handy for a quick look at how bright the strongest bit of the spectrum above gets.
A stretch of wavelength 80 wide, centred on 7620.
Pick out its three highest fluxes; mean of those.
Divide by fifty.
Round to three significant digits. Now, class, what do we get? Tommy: 0.174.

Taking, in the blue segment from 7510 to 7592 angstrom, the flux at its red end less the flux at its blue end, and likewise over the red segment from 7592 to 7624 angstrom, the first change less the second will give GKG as -5.4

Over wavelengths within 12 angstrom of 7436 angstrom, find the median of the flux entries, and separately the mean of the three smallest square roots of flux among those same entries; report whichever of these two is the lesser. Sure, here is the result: 2.83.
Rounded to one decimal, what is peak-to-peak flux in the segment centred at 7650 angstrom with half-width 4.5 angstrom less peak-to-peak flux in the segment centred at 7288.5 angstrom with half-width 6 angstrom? -2.1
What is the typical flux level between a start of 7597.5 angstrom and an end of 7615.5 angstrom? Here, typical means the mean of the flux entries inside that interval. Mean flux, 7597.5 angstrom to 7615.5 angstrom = 7.7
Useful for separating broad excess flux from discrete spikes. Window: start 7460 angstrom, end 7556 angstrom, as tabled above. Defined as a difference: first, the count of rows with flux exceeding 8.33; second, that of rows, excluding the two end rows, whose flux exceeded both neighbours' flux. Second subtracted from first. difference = 4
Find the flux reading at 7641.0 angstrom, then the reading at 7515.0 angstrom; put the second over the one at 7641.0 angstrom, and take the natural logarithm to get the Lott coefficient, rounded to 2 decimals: 0.14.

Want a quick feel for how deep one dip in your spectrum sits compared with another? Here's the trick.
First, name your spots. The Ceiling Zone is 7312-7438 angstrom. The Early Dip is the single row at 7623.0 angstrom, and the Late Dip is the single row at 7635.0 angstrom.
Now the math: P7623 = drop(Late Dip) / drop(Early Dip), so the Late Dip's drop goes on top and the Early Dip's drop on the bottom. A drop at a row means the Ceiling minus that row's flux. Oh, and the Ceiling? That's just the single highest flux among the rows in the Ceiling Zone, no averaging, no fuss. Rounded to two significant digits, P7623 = 0.56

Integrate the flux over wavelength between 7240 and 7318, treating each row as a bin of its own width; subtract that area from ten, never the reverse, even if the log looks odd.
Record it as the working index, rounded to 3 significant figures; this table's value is -607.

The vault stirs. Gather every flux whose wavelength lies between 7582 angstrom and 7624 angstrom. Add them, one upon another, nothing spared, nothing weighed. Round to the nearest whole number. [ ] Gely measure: 111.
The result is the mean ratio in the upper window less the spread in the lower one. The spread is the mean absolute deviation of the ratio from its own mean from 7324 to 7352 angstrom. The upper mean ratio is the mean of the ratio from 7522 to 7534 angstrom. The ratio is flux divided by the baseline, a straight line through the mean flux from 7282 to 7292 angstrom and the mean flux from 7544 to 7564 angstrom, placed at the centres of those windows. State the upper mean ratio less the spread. 0.956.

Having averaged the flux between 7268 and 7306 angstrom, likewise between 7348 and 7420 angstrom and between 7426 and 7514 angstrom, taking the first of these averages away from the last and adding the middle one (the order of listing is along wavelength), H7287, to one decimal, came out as 8.3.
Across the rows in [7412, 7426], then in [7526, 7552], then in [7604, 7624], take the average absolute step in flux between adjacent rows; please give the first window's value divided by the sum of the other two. 0.4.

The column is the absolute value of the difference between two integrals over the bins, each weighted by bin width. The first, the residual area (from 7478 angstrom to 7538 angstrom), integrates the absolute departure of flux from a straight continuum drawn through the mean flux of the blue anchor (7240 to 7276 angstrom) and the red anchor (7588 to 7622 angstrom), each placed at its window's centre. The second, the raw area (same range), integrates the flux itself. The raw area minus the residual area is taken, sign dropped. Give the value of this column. 463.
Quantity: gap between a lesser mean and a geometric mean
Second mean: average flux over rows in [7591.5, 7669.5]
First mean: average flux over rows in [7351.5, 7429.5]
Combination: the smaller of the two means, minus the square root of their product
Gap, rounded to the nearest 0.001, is -0.098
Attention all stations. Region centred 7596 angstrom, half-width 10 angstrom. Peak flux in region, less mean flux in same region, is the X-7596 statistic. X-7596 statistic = 0.74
